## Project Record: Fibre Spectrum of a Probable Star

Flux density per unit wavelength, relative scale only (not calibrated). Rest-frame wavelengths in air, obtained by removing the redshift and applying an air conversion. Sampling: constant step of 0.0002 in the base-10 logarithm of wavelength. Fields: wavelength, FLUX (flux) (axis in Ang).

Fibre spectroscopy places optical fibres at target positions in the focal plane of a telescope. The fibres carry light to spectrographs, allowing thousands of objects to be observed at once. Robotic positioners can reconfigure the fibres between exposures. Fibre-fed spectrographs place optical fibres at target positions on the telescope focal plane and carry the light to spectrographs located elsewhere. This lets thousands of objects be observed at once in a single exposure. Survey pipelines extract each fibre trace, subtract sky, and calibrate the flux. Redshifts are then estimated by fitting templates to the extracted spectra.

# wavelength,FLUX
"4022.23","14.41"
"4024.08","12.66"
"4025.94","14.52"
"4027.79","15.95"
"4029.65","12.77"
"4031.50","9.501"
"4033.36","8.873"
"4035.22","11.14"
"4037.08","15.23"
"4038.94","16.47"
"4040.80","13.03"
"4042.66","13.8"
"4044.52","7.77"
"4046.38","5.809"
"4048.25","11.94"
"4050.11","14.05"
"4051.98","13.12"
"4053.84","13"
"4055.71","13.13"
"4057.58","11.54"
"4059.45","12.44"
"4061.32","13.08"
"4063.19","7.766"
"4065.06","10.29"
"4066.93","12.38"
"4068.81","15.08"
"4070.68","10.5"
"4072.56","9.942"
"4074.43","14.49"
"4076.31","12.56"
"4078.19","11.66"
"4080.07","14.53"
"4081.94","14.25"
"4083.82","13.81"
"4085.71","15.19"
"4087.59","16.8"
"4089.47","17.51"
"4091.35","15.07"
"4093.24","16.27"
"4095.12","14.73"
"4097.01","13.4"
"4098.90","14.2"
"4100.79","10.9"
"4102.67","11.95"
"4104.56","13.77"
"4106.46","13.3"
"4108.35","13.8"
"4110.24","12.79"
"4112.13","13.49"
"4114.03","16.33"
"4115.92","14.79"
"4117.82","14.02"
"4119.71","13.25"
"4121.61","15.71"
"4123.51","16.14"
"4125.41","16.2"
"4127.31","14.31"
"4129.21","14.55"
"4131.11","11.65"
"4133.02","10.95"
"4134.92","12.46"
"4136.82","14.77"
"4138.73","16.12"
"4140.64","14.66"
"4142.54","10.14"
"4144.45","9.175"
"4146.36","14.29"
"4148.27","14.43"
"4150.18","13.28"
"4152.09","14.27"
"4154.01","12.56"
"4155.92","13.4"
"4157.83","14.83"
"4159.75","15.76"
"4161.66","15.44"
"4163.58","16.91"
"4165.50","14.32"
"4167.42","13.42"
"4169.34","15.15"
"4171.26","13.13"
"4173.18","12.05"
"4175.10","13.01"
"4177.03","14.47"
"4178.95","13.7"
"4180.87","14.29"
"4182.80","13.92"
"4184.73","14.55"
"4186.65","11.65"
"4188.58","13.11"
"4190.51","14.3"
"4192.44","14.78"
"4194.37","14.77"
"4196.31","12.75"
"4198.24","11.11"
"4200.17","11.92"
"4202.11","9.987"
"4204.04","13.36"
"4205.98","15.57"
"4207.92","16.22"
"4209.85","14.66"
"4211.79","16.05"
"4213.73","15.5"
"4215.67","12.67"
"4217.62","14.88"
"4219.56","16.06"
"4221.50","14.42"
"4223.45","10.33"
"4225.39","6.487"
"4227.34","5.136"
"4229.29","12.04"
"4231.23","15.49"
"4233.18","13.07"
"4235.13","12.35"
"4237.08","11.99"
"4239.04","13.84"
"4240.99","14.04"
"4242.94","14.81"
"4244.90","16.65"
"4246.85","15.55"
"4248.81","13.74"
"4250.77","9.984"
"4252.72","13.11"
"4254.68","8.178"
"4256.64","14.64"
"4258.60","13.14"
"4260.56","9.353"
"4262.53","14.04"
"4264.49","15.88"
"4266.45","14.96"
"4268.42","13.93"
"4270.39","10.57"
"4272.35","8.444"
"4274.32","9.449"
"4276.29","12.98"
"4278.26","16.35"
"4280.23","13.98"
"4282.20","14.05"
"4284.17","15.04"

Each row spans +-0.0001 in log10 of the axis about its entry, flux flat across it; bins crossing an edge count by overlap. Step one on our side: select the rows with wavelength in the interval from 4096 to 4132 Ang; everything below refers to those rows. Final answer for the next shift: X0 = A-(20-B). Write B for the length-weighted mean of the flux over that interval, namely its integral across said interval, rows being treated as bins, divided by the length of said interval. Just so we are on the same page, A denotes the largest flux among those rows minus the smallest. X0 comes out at -1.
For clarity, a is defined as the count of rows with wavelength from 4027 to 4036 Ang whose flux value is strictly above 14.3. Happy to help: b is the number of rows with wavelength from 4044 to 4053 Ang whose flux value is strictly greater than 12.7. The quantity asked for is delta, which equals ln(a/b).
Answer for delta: -0.7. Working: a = 1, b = 2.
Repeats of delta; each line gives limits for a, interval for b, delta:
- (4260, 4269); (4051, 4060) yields -0.4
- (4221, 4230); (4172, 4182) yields -1.4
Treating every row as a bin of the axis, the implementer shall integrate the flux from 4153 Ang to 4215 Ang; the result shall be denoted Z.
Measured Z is 865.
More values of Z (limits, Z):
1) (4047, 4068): 252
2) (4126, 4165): 535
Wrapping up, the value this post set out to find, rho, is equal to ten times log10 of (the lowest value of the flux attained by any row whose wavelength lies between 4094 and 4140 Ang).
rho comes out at 10.4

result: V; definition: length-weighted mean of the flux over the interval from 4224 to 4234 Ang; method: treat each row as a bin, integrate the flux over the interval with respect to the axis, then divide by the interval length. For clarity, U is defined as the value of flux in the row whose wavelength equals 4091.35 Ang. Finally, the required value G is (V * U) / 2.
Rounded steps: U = 15.07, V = 10.4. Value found 78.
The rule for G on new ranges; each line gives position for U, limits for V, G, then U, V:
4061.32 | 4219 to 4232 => 73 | 13.08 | 11.2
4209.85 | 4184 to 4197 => 100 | 14.66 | 13.7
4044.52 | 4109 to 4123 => 56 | 7.77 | 14.4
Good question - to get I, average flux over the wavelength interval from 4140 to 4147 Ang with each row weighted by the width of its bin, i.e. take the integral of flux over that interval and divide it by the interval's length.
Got 12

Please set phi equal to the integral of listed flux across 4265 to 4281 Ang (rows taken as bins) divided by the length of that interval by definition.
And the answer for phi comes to 12.7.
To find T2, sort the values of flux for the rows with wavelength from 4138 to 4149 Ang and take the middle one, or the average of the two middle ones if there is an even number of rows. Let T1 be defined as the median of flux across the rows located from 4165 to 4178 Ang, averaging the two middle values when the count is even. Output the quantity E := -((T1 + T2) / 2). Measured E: -13.9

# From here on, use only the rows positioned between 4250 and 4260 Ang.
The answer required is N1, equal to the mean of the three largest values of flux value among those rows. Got 13.6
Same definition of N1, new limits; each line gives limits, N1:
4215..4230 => 15.1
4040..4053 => 13.7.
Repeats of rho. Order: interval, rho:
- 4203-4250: 7.1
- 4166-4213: 10.0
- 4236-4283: 9.1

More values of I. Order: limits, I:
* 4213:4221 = 15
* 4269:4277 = 10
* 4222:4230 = 9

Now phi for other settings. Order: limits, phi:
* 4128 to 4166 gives 13.7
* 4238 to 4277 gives 12.9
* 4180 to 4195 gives 13.9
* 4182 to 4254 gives 13.2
